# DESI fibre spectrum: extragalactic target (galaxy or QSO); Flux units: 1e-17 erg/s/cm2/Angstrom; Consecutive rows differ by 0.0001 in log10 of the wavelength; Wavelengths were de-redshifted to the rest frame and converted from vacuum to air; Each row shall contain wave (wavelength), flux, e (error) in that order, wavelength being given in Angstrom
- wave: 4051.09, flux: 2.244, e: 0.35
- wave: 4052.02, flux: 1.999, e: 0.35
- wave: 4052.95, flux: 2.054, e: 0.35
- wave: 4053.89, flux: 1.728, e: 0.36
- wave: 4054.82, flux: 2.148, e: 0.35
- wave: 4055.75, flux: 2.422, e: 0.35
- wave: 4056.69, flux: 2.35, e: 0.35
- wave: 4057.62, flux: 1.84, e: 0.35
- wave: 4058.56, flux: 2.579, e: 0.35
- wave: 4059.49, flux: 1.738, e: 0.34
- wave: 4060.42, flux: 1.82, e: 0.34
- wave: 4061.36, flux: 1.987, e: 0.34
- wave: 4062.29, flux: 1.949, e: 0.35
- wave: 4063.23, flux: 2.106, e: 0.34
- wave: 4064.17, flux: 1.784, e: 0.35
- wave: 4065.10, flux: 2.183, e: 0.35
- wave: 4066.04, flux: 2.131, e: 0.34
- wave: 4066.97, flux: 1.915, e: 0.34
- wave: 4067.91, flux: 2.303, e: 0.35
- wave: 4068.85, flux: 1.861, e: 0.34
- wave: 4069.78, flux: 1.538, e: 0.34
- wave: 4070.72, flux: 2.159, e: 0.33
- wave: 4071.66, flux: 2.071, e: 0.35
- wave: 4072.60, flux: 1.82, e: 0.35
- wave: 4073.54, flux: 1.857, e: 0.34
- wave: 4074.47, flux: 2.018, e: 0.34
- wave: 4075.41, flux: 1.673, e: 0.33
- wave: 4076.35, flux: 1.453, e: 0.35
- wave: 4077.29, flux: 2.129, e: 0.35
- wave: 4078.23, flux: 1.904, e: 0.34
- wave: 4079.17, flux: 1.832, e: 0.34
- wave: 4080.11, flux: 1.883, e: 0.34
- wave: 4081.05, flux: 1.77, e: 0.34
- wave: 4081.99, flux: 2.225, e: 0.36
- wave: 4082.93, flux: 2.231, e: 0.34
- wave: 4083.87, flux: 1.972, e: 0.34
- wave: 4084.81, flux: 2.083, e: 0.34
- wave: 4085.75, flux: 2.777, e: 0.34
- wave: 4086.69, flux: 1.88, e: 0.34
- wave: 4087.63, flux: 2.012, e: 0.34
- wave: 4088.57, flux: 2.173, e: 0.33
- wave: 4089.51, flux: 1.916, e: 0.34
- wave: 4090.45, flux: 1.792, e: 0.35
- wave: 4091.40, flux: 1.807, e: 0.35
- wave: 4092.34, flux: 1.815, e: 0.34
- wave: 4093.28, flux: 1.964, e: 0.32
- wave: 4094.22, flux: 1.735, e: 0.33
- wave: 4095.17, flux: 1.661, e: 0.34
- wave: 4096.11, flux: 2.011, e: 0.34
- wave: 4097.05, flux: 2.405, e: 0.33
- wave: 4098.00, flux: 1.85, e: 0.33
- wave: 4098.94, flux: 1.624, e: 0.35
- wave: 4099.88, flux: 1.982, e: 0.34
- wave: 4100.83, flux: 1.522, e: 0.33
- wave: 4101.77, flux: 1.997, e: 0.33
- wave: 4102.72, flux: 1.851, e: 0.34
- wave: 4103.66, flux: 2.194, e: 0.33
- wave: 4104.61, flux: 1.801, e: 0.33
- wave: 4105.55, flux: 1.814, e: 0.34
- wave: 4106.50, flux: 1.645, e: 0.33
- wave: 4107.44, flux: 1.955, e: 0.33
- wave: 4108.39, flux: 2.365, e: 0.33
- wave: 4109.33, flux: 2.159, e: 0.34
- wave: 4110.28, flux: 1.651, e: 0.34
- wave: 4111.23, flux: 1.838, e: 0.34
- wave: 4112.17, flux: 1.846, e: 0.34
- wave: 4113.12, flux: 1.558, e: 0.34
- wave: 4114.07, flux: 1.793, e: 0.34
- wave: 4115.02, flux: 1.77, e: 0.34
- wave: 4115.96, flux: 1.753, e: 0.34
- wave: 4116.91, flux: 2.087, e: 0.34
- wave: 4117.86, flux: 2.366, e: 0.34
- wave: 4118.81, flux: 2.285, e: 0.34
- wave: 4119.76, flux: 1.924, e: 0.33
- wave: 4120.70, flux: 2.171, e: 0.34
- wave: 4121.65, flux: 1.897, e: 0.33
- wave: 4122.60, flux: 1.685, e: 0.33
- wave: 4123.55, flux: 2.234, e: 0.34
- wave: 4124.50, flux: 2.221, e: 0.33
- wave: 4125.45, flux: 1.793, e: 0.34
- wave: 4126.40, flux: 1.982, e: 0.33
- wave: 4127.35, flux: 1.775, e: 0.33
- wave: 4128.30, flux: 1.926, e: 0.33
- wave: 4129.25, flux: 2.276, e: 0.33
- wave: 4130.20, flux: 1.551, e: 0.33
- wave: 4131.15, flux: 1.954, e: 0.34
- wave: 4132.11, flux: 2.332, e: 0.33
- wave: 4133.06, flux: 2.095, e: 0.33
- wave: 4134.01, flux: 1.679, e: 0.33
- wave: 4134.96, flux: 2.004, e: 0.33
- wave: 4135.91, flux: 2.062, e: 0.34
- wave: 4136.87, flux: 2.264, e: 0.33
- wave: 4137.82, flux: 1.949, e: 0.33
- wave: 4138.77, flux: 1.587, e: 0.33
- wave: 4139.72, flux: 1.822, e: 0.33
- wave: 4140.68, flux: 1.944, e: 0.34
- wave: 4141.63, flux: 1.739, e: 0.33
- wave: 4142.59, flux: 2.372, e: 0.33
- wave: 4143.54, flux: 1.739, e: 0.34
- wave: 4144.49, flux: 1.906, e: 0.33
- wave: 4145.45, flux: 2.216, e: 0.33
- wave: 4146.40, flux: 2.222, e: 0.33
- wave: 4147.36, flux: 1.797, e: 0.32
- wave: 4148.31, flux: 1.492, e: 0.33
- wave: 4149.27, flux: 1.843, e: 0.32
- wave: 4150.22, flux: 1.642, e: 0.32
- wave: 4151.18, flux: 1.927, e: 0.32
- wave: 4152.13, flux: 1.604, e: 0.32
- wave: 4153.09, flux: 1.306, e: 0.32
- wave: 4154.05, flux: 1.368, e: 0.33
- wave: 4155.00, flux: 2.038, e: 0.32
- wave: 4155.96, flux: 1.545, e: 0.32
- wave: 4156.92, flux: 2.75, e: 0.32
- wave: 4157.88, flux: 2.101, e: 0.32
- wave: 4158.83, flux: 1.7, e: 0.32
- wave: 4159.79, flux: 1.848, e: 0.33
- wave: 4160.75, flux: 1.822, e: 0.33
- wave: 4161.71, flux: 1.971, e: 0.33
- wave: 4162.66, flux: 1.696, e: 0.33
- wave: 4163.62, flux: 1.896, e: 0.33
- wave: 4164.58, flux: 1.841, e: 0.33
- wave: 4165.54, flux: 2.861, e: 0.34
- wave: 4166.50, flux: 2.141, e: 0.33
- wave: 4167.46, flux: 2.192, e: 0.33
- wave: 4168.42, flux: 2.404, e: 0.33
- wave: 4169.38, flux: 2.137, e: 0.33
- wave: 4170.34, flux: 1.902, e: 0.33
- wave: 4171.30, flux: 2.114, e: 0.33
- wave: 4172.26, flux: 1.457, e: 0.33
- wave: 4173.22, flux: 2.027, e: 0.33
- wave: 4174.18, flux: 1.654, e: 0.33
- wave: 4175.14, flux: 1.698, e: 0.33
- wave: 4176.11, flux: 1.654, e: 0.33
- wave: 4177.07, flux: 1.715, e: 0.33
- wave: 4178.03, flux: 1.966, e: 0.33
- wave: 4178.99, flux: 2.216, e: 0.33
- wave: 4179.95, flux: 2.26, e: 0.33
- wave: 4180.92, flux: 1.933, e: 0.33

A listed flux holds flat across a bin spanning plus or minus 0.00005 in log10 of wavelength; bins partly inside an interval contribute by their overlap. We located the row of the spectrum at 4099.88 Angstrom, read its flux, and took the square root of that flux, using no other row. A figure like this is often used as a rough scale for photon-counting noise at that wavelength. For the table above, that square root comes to 1.41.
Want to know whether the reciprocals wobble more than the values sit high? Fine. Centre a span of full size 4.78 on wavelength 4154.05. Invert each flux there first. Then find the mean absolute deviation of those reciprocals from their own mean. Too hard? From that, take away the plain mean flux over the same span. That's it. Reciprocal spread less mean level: -1.49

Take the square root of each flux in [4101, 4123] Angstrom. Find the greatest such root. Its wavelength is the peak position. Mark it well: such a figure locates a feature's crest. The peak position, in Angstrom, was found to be 4117.86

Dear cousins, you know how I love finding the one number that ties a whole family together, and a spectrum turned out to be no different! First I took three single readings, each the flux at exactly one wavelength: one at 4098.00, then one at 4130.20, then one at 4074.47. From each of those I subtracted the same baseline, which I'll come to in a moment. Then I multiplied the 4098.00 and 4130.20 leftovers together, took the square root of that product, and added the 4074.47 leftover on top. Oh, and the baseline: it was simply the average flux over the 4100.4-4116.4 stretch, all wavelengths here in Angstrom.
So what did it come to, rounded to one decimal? 0.2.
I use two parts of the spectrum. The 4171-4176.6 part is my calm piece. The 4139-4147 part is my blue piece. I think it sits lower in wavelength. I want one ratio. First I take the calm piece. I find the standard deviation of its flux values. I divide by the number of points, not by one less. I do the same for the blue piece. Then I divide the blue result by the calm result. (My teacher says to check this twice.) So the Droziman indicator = 1.0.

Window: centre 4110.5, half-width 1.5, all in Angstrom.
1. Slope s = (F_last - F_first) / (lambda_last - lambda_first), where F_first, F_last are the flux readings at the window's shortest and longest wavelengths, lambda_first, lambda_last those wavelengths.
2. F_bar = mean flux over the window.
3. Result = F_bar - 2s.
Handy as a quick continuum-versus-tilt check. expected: 2.2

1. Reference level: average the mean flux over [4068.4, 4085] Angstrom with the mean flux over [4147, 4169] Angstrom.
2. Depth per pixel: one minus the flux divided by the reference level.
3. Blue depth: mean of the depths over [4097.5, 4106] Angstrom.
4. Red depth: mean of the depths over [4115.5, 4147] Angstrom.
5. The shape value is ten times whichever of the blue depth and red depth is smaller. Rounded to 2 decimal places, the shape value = -0.44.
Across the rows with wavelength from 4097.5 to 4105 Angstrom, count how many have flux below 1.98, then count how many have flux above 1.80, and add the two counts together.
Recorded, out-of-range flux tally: 11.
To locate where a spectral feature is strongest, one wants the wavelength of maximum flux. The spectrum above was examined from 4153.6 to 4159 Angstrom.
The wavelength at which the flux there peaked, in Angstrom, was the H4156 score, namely 4156.92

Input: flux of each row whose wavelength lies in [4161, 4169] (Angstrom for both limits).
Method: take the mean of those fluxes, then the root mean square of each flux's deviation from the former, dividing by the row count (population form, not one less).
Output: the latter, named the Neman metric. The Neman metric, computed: 0.35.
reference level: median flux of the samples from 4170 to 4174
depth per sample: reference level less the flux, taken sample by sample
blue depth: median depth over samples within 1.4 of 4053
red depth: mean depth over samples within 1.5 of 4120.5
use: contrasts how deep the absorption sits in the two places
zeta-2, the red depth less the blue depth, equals 0.0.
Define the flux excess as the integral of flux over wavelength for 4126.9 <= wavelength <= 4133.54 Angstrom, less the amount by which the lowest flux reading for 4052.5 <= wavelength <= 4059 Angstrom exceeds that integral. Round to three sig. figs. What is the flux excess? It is 24.7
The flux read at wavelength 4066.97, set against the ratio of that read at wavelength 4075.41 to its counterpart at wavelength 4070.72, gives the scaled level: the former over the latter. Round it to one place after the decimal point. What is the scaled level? 2.5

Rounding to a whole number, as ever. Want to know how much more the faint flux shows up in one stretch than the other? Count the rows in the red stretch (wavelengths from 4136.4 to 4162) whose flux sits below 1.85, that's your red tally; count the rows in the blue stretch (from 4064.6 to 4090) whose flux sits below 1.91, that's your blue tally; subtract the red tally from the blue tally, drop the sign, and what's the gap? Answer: 4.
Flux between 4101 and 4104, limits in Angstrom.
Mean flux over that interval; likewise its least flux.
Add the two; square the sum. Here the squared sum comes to 15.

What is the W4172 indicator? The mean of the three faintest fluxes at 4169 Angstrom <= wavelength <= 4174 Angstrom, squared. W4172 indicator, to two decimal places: 3.22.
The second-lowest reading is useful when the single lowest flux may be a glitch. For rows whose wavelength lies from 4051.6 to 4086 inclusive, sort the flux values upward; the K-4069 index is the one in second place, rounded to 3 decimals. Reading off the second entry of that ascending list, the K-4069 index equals 1.538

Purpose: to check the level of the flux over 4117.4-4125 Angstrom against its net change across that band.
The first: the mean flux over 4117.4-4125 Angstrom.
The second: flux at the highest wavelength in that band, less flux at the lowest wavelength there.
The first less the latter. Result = 2.24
